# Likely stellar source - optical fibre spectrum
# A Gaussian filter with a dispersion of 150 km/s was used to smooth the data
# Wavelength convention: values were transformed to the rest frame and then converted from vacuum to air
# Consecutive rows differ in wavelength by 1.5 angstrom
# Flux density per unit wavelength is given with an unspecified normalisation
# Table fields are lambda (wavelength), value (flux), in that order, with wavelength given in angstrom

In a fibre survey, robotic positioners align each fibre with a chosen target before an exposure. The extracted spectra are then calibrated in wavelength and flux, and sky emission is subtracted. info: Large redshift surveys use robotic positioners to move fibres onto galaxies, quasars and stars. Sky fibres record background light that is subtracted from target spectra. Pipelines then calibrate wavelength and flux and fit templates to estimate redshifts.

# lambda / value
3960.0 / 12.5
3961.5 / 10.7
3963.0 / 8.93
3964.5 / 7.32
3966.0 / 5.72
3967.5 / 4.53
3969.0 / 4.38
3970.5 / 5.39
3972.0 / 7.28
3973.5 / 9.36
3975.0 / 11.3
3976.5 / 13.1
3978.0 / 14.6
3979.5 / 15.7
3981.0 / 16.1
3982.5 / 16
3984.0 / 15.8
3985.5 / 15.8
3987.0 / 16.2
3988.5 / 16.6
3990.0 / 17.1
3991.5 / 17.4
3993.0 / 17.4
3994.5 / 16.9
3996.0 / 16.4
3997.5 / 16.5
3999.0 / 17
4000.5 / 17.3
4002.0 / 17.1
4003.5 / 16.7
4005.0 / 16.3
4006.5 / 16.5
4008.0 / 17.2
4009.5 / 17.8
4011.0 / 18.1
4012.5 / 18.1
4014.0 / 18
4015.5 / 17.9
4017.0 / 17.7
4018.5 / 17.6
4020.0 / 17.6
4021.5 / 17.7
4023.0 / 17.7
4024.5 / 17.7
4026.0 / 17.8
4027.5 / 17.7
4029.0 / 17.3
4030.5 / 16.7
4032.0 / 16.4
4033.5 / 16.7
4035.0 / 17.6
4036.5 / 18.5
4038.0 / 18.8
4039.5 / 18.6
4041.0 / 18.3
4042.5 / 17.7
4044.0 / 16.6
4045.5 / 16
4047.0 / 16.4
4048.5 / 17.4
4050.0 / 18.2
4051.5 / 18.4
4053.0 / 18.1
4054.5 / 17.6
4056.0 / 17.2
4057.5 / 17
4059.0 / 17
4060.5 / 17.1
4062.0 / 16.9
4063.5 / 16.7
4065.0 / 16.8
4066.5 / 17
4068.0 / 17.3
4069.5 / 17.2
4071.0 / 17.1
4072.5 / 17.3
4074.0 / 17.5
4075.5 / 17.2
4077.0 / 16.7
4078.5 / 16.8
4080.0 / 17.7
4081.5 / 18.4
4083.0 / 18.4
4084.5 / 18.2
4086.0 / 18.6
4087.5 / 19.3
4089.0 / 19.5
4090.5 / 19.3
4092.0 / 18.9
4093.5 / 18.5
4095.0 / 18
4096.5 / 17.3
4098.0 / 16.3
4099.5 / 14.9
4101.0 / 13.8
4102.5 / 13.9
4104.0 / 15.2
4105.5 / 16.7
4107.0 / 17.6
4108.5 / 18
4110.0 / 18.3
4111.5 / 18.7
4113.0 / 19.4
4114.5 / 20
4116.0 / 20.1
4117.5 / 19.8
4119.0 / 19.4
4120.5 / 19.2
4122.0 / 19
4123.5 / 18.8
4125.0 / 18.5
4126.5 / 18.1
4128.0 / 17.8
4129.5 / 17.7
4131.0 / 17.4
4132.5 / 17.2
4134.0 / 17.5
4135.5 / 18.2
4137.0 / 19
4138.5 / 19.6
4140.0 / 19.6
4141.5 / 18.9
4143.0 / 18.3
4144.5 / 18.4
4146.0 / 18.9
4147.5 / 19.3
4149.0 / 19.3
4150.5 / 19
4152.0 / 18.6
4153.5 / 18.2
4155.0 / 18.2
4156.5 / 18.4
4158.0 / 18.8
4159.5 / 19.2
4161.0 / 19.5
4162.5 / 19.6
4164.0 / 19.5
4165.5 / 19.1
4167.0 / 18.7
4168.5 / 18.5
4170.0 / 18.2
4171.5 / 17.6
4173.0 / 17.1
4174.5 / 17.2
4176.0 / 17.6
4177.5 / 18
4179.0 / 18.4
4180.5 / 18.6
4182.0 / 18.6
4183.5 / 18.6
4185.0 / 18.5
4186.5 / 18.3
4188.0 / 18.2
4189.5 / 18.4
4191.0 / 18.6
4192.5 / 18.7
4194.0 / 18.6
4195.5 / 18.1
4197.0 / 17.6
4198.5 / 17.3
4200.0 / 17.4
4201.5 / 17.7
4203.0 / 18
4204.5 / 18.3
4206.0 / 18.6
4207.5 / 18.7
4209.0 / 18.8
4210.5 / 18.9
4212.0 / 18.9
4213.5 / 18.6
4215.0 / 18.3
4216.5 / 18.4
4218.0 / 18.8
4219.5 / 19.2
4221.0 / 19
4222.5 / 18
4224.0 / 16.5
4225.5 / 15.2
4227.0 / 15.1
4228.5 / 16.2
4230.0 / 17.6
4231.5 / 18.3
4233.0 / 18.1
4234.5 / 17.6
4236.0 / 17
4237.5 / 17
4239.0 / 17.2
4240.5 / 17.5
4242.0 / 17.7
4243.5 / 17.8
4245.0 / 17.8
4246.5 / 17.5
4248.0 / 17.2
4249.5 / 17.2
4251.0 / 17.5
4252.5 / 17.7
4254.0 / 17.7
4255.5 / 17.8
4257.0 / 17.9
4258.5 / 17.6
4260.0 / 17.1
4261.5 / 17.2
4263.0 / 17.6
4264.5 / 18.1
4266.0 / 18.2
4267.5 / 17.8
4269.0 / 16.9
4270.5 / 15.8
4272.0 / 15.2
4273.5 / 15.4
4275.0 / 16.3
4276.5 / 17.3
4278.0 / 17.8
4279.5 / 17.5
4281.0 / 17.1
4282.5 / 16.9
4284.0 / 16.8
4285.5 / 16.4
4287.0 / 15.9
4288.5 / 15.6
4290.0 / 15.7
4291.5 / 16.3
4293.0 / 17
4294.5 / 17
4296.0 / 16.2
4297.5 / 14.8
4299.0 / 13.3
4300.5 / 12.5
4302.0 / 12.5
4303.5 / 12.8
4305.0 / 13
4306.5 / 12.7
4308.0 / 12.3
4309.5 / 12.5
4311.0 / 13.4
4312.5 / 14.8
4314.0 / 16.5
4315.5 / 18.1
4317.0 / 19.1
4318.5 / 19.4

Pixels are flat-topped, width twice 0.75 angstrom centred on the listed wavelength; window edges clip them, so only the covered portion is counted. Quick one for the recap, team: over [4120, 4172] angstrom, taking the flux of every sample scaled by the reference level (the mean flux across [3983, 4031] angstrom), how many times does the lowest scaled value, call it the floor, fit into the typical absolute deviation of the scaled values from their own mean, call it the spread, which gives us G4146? 0.033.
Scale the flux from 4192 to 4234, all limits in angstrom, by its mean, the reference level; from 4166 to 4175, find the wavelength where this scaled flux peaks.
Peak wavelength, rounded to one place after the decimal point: 4167.0 angstrom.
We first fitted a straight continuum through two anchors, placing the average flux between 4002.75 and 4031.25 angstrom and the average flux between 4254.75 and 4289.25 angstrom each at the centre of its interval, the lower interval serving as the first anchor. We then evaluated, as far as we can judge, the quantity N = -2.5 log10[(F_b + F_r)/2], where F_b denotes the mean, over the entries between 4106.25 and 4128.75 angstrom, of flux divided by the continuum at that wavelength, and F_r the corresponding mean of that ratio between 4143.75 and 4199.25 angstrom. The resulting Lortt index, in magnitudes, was -0.087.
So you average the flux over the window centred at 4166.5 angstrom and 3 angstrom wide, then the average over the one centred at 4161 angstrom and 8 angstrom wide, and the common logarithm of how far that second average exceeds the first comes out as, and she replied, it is -0.4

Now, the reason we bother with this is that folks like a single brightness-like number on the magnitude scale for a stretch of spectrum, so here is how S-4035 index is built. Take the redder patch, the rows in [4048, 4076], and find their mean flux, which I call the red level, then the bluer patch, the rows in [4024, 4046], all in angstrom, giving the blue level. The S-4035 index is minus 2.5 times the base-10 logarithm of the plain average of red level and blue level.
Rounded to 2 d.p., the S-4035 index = -3.10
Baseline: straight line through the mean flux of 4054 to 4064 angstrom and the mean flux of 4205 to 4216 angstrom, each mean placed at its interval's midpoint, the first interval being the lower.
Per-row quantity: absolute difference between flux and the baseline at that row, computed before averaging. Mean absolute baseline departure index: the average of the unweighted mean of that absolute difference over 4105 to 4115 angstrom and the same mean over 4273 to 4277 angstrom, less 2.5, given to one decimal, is -0.5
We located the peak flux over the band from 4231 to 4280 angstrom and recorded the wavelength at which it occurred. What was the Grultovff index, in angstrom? 4231.5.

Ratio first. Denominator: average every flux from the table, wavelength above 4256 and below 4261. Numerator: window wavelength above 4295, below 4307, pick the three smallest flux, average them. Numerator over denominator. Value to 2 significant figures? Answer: 0.72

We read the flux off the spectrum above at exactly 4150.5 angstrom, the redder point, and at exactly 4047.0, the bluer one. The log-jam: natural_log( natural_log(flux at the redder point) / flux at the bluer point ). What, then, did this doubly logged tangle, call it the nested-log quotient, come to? -1.72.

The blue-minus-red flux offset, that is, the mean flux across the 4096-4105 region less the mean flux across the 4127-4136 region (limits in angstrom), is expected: -2.4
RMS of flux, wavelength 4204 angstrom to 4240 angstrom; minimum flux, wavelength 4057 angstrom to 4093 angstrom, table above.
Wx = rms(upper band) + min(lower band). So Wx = 34.6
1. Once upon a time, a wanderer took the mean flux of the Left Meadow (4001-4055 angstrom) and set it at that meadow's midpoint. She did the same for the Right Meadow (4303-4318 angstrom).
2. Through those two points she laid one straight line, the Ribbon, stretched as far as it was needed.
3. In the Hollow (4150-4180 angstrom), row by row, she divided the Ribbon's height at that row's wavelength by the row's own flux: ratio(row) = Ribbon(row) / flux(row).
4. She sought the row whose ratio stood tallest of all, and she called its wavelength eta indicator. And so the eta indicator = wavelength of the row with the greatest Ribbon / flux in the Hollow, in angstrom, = 4173.0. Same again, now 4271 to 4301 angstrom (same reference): 4300.5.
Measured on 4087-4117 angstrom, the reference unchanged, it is 4101.0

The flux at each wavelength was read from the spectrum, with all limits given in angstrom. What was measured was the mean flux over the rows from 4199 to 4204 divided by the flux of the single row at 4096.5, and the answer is 1.02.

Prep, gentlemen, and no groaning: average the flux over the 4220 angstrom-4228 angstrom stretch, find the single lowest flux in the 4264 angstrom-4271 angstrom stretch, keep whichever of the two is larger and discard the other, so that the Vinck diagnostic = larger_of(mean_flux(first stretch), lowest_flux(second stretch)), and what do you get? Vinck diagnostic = 16.8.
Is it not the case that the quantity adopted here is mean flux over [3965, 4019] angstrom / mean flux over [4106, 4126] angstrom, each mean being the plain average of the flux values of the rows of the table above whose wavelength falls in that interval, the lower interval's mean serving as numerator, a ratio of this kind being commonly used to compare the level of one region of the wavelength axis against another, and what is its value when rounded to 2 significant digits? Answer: 0.78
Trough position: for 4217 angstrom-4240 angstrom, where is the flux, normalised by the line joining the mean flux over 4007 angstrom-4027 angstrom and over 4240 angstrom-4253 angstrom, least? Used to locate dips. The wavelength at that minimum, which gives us 4227.0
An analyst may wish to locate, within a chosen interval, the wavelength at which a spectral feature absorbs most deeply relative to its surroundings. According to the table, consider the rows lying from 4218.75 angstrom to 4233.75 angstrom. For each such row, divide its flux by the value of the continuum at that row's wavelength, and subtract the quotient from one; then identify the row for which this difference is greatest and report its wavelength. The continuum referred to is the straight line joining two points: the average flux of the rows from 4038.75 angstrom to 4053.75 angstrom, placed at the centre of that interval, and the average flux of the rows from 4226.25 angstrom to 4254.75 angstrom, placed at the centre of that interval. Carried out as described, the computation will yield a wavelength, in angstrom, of 4227.0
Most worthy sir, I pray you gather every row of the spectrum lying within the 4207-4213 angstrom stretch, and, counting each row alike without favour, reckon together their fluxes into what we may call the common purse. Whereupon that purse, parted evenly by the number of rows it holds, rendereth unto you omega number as 18.8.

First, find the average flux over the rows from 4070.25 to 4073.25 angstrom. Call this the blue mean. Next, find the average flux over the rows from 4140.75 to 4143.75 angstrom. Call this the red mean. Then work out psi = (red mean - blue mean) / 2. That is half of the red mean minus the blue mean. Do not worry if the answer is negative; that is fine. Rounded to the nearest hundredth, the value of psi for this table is 0.70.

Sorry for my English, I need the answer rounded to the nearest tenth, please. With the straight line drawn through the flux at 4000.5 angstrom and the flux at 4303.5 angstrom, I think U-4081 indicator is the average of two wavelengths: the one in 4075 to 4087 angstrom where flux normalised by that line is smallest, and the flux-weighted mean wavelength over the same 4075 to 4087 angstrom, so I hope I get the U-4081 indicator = 4078.9 angstrom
